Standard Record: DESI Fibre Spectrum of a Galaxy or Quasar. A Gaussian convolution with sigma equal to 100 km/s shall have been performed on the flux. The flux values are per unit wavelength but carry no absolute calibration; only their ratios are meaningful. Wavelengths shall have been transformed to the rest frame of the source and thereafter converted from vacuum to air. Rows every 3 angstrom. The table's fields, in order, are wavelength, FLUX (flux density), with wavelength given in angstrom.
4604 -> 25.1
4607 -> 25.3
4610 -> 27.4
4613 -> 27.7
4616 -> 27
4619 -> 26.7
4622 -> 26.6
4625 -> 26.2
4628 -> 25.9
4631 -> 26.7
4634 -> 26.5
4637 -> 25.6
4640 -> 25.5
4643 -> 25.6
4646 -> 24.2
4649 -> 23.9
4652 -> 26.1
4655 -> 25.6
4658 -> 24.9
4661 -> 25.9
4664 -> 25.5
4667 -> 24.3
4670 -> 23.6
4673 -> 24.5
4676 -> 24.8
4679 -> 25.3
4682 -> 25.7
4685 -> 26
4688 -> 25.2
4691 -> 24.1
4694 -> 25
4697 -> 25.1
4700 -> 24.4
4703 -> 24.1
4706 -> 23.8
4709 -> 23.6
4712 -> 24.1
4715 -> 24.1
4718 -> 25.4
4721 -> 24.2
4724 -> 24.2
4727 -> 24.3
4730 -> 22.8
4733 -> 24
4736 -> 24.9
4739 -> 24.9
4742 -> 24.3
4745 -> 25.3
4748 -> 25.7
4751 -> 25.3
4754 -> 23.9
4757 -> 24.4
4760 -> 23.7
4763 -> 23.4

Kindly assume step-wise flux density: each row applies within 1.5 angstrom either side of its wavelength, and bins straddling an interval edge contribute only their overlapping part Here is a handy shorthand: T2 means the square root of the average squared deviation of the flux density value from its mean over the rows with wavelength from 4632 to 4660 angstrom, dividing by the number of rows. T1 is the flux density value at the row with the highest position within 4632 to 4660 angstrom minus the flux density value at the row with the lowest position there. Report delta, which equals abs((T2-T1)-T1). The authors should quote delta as 4.0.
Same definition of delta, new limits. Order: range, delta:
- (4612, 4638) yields 4.8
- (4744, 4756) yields 3.5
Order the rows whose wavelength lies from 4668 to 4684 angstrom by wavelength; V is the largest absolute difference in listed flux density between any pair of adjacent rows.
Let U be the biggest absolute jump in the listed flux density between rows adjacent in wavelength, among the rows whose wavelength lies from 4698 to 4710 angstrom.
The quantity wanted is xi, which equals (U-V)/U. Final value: -2.0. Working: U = 0.3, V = 0.90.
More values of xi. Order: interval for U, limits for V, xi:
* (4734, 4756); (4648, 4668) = -0.6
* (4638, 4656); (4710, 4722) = 0.4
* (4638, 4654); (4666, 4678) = 0.6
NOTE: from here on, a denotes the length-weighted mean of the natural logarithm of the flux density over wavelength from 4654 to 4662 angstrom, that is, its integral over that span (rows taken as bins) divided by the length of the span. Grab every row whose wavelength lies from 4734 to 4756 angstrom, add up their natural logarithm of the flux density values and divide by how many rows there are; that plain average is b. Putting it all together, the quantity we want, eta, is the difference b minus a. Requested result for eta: -0.02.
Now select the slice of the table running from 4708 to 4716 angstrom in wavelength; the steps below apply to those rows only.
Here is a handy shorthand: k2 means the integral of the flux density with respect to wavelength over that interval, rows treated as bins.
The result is 192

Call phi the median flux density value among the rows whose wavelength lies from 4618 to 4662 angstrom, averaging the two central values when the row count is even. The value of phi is 25.9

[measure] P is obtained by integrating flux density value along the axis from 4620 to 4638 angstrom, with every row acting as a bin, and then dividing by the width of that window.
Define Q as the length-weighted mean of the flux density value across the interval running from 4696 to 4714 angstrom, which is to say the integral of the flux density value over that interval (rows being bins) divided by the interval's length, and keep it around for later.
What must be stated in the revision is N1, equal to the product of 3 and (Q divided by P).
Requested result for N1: 2.76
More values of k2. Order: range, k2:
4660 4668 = 202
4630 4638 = 210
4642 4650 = 196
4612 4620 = 217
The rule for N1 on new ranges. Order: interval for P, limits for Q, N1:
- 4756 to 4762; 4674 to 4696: 3.15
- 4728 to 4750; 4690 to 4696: 3.01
